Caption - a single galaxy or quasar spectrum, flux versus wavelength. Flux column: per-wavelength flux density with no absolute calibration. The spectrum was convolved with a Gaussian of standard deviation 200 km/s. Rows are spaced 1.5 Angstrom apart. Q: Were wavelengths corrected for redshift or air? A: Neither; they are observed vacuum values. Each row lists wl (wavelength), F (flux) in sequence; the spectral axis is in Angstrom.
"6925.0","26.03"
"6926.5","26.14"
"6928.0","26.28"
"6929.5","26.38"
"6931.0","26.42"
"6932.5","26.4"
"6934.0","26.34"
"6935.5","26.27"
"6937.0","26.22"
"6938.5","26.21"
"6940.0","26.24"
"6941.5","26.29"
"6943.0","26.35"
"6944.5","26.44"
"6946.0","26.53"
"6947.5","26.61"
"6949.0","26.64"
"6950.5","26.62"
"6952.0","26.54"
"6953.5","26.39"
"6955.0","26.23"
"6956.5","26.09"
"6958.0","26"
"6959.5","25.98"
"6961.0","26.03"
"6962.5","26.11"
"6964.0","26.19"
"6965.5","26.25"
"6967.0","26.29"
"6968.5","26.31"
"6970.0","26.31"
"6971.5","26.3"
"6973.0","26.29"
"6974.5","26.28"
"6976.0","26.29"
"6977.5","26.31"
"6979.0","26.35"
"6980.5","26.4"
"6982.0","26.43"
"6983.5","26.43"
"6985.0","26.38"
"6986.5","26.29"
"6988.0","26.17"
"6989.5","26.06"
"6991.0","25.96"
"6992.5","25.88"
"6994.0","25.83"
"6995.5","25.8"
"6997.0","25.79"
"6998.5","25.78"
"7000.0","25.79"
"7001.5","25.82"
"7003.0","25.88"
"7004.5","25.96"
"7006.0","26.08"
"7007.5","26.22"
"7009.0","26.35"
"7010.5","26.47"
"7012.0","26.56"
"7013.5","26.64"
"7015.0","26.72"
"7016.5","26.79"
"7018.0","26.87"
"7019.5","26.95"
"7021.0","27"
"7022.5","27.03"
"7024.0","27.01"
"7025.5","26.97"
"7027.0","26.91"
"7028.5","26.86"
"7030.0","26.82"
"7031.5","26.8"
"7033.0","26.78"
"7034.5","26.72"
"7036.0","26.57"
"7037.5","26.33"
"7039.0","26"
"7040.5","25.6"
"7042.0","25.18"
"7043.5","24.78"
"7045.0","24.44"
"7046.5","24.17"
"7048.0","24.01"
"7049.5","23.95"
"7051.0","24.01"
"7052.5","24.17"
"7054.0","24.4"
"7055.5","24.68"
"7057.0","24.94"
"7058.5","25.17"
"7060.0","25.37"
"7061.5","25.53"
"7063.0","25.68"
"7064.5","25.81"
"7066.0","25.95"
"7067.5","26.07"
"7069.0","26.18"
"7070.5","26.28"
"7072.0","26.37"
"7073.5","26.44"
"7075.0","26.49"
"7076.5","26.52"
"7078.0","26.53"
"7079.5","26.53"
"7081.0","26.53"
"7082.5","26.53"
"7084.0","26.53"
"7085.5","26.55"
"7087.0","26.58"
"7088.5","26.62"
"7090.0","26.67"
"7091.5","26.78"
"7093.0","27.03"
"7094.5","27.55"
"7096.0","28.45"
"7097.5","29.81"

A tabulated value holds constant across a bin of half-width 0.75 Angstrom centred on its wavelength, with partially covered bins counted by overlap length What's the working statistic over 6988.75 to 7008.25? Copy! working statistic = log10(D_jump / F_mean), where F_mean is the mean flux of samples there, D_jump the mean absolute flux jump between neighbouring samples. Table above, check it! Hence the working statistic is -2.64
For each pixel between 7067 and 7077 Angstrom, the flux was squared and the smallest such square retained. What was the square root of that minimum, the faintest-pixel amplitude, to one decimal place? 26.1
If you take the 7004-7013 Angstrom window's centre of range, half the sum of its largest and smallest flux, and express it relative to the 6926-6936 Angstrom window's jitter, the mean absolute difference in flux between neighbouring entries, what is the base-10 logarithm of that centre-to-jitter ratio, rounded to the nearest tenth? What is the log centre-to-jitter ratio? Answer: 2.6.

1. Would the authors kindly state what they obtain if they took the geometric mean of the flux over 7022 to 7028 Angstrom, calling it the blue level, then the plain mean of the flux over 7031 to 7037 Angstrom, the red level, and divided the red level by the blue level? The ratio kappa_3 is 0.99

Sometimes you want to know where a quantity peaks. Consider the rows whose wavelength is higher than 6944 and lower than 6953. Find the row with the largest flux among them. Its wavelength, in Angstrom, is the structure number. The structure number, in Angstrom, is 6949.0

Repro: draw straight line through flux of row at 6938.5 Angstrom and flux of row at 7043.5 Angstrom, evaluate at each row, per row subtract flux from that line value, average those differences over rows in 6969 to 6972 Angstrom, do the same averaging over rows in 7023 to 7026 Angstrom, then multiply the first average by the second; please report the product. 1.0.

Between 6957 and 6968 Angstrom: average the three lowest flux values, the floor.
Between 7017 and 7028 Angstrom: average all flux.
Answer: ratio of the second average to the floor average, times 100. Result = 104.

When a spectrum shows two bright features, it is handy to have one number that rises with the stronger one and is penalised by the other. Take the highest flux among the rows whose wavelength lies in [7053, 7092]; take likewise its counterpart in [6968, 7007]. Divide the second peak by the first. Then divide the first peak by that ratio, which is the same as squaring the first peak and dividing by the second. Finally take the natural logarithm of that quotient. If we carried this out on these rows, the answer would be 3.30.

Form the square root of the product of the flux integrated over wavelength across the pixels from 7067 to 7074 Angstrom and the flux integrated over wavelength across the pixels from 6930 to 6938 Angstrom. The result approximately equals 197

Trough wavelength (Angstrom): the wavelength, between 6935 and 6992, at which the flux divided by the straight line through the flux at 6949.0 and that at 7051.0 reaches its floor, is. 6937.0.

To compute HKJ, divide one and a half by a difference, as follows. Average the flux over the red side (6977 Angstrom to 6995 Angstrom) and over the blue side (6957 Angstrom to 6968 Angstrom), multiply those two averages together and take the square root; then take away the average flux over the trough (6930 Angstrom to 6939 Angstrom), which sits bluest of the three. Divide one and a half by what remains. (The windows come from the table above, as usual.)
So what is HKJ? -10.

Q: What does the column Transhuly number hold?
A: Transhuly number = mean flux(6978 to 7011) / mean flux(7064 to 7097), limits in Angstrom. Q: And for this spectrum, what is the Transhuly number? 0.98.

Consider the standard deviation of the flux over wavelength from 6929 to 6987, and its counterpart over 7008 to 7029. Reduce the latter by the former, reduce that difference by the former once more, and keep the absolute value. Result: 0.1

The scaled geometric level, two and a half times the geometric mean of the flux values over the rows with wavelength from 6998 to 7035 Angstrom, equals 66.4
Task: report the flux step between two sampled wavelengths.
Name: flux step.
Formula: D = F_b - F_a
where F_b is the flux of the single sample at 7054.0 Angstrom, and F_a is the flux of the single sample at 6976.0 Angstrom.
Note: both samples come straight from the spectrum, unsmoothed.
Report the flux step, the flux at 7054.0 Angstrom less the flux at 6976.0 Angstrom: -1.9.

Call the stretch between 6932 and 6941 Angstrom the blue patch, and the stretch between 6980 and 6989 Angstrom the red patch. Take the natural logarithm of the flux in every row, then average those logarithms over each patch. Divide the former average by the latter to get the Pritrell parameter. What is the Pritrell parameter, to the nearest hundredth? 1.00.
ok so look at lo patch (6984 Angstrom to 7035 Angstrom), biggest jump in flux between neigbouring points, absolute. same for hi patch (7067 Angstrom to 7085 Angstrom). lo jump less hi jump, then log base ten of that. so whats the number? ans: -1.52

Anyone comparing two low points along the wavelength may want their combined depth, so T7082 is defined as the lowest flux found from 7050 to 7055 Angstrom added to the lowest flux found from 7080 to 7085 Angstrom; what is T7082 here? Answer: 50.5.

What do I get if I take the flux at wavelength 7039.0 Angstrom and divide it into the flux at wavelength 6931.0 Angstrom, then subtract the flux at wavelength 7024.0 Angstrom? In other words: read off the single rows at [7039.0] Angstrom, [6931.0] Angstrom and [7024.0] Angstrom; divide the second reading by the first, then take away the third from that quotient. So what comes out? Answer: -26.0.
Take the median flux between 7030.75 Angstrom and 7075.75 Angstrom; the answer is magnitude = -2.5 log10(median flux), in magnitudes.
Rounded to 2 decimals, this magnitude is -3.52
